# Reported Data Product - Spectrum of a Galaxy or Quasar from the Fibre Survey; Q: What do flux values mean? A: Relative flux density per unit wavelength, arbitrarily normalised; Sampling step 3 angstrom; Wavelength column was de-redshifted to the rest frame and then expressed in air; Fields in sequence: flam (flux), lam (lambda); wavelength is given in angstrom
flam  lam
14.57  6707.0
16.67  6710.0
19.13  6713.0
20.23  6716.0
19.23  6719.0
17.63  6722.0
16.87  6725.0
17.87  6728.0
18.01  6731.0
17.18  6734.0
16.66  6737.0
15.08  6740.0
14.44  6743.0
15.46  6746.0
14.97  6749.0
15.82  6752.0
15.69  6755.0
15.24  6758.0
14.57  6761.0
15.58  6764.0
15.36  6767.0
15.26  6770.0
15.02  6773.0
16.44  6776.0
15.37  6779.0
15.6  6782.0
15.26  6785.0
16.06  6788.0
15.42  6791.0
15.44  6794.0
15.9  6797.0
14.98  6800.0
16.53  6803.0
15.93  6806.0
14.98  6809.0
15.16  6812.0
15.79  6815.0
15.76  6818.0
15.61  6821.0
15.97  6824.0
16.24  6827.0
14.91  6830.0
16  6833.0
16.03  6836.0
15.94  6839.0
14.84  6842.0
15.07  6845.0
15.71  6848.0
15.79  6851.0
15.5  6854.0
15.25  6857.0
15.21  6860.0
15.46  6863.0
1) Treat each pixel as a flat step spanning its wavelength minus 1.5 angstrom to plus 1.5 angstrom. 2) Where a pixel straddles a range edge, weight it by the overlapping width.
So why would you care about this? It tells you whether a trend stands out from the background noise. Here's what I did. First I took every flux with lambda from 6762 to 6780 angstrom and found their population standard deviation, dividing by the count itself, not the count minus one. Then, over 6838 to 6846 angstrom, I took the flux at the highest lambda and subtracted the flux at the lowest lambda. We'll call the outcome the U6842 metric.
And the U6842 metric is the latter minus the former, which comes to -1.3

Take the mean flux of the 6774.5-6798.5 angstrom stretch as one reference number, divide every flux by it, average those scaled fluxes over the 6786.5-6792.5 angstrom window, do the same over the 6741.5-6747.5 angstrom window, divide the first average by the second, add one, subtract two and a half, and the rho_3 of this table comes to -0.447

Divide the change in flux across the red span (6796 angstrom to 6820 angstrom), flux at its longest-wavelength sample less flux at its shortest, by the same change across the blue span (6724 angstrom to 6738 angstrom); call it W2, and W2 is 1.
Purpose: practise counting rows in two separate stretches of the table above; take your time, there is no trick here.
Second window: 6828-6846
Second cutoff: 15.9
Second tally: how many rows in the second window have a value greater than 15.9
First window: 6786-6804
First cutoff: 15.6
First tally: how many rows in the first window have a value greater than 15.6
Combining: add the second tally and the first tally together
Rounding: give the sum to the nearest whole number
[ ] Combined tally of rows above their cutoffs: 6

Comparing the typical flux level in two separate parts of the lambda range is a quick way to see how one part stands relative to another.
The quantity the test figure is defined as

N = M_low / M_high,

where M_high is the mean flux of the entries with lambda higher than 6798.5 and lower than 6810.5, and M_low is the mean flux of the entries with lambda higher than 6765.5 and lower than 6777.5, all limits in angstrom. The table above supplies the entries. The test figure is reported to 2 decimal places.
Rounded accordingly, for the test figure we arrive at 0.99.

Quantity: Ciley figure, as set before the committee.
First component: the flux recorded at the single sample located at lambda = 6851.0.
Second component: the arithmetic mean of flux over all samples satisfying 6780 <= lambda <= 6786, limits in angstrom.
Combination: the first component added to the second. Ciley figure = 31.2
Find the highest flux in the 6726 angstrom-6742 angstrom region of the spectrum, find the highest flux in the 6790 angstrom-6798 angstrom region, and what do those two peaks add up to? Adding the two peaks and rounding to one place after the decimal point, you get 33.9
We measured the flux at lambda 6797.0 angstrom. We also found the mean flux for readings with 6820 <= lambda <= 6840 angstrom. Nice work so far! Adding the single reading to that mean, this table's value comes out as 31.7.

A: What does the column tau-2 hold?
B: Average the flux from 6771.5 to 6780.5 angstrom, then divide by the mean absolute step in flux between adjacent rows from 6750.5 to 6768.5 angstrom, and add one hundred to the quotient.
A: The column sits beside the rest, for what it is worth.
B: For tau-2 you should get 131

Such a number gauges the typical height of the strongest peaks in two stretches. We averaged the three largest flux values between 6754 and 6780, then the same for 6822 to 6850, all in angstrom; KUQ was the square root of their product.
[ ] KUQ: 16.0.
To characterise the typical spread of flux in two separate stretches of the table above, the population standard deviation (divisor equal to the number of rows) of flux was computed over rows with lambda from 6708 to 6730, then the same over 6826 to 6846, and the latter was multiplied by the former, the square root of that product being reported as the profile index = 0.83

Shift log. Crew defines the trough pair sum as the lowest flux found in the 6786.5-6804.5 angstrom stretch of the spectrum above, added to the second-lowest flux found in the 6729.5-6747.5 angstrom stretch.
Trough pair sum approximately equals 30.1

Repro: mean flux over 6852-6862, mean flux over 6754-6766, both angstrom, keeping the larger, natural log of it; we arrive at 2.73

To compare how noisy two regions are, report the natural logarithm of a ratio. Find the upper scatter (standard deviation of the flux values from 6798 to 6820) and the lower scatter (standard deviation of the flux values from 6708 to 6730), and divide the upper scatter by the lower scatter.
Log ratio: -0.8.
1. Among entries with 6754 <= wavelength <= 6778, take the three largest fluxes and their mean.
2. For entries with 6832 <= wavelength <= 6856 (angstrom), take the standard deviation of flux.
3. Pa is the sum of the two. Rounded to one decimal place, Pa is 16.3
